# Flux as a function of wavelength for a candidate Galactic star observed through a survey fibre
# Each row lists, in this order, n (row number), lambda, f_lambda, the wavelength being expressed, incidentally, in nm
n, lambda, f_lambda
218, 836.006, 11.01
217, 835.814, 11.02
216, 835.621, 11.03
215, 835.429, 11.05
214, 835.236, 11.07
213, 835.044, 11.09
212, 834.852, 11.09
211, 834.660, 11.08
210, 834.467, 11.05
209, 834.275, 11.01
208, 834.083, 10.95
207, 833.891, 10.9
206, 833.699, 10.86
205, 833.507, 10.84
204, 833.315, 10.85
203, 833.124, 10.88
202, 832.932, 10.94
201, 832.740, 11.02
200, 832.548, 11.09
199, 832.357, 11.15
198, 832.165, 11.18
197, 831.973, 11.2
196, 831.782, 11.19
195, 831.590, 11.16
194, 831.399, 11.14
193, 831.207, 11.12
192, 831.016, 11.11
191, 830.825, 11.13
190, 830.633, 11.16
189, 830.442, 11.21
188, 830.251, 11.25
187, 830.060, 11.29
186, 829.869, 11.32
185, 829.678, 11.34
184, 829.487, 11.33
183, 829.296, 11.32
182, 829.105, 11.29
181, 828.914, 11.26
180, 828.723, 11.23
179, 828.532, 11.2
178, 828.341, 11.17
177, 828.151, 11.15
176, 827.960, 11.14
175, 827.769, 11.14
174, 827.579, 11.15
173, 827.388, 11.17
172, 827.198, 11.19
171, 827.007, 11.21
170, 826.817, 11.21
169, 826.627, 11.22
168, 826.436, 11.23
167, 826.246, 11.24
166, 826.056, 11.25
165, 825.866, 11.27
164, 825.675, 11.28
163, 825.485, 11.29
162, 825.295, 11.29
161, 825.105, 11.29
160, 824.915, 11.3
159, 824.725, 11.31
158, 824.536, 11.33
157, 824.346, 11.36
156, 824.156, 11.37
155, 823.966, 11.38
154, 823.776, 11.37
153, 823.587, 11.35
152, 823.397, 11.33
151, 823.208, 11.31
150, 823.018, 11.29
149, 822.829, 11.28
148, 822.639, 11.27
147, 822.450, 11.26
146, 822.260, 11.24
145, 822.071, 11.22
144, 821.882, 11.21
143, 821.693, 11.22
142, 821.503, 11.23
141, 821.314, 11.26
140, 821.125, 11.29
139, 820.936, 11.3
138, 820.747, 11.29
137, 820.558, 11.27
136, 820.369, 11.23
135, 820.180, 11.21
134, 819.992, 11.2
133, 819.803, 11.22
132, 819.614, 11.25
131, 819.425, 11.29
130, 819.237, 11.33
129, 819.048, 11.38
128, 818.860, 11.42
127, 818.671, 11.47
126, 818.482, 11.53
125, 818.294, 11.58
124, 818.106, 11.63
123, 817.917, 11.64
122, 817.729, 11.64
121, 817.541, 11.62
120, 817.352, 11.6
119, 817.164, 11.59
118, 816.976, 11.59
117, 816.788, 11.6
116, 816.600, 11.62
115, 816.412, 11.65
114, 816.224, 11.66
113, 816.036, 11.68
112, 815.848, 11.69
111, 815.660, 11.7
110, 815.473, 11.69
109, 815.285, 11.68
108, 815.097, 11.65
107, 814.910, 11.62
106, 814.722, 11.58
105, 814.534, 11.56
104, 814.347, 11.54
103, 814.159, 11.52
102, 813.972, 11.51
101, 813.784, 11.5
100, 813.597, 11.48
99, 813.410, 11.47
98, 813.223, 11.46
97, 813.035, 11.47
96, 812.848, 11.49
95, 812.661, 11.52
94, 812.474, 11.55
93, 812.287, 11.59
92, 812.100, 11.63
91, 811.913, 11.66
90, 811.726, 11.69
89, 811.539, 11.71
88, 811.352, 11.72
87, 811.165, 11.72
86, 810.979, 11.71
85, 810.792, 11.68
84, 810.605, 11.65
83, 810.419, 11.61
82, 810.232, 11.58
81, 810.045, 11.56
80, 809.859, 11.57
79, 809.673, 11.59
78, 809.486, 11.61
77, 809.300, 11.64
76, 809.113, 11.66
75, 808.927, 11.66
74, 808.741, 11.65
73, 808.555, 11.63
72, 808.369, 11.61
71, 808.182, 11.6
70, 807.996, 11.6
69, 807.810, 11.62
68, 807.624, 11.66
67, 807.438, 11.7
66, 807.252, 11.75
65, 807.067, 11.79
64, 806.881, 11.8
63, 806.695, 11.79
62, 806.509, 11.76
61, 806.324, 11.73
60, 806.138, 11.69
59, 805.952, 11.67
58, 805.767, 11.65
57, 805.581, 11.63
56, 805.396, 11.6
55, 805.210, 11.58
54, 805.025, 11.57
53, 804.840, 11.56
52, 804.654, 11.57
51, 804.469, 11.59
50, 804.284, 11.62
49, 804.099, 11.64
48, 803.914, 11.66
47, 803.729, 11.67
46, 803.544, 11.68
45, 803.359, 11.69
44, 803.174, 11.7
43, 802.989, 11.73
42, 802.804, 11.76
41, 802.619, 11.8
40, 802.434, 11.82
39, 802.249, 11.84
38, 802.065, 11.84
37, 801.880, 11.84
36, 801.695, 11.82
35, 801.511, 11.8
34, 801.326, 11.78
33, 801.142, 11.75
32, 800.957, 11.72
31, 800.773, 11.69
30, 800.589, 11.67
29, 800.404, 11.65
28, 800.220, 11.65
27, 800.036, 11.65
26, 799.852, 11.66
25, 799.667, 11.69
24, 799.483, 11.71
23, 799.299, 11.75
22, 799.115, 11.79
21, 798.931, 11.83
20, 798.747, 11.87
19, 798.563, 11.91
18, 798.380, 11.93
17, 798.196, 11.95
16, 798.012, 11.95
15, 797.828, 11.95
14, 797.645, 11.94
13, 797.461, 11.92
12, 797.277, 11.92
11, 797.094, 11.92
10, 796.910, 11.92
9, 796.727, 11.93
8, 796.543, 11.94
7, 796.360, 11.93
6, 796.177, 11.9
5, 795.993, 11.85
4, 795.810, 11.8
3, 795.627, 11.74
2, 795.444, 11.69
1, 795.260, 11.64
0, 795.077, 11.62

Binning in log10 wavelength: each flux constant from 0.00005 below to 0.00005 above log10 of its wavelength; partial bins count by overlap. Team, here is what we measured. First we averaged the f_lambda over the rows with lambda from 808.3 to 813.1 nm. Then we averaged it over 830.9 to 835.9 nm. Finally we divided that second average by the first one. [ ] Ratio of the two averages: 0.950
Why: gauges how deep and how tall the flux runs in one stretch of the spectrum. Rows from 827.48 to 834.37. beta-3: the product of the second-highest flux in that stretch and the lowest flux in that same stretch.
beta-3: 123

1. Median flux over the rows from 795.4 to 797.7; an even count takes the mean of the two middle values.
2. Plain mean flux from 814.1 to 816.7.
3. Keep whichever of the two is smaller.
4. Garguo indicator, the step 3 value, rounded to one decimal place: 11.6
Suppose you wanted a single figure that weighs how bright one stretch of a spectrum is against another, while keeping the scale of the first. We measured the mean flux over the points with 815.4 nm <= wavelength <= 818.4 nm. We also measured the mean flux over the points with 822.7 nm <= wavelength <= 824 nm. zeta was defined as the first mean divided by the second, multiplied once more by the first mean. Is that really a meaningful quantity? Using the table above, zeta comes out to 12.0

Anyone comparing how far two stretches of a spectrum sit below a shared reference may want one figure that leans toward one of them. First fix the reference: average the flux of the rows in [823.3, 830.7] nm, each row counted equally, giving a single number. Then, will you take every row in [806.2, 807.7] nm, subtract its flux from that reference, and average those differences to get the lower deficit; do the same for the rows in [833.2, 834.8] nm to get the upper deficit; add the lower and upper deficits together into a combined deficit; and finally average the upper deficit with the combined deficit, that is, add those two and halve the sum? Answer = 0.1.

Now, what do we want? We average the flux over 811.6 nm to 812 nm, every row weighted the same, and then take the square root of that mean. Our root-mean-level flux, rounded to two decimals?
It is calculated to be 3.42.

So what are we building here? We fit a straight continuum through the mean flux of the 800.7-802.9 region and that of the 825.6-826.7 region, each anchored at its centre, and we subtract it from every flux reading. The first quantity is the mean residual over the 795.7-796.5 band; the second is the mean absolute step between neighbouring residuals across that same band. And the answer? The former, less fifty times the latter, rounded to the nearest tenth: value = -2.4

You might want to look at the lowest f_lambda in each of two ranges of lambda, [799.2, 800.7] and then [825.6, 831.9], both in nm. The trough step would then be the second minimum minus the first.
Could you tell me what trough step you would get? -0.54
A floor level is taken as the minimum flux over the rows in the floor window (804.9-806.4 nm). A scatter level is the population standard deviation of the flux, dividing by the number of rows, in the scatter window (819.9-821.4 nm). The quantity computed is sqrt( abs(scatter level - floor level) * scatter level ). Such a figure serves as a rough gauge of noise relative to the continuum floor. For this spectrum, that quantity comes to 0.64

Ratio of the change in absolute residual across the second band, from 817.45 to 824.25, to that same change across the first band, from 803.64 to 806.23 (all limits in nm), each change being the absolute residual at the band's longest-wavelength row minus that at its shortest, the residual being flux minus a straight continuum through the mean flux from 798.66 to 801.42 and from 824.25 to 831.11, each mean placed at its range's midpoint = -2.2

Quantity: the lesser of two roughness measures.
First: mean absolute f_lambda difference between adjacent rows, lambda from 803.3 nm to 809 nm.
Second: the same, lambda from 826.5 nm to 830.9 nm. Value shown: 0.0210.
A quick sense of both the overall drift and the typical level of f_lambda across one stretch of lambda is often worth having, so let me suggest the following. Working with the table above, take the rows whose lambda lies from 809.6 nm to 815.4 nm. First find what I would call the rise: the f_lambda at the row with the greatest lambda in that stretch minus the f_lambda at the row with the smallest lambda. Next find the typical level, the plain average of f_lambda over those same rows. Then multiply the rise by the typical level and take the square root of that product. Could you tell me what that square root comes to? 1.02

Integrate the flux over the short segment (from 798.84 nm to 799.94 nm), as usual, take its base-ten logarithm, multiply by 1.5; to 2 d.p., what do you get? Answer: 1.67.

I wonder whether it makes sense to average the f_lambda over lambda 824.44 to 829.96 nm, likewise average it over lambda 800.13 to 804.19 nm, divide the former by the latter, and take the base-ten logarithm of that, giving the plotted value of -0.019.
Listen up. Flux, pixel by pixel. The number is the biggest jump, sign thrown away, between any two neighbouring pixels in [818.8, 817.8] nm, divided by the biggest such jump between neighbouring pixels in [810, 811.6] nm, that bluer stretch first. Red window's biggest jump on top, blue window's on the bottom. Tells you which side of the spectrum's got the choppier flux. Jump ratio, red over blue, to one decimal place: 1.5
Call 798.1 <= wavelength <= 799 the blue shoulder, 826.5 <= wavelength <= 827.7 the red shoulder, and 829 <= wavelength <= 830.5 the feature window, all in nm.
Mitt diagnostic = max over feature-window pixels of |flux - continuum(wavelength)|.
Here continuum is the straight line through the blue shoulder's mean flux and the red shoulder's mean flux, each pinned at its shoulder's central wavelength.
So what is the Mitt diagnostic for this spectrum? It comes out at 0.21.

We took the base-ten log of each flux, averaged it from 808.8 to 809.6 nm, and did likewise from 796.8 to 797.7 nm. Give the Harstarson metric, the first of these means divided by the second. 0.990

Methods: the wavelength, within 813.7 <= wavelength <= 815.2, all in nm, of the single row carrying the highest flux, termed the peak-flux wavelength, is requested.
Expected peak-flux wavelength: 815.097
